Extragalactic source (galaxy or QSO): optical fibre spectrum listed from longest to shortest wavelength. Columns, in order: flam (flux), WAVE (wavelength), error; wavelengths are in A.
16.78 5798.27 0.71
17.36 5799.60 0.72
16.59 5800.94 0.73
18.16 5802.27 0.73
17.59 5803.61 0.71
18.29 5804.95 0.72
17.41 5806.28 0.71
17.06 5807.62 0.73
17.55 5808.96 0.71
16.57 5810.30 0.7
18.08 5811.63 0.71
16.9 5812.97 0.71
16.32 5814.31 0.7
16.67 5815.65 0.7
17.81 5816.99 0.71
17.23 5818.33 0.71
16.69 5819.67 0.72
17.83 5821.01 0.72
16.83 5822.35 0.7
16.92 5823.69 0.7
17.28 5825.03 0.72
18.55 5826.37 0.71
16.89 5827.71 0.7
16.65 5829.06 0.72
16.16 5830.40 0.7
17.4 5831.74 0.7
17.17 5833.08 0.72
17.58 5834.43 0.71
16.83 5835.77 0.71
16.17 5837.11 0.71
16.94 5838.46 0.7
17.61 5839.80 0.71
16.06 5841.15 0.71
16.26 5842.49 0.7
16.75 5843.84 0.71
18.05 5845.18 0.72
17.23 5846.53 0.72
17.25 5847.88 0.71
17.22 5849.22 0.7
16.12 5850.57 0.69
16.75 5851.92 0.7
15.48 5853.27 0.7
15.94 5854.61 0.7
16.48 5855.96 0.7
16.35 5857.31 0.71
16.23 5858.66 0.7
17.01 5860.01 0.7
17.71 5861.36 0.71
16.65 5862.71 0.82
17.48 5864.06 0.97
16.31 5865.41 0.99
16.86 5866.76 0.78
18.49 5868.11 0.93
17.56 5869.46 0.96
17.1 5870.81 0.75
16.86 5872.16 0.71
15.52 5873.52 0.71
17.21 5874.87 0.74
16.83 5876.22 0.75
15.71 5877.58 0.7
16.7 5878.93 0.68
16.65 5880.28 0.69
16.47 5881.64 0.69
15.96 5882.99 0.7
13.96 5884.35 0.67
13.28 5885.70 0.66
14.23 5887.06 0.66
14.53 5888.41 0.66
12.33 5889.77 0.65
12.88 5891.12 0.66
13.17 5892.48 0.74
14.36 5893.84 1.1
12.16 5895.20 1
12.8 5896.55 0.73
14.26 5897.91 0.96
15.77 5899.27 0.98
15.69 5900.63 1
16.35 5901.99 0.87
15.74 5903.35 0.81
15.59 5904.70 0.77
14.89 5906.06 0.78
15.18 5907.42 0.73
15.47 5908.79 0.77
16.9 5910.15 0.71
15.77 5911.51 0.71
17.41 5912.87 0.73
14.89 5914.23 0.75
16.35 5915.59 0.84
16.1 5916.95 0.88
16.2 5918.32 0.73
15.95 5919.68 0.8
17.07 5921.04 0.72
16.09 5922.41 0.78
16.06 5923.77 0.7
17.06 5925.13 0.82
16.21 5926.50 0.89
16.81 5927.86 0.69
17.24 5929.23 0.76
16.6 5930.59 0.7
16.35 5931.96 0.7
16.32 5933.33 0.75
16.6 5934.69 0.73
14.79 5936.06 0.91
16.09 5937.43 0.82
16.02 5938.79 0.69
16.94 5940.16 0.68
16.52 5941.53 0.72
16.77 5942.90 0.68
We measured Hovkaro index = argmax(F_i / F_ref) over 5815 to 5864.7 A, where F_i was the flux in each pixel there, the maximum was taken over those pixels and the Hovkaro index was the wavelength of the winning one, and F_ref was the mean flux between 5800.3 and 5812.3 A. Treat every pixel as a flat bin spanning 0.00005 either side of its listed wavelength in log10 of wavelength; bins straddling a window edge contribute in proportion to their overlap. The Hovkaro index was 5826.37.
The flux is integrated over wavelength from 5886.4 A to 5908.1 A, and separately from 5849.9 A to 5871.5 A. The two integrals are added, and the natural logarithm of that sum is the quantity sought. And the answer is 6.514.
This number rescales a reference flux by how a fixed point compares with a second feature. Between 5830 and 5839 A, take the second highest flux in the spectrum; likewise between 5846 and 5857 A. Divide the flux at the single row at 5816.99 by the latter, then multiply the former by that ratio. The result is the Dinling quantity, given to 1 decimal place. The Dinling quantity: 18.0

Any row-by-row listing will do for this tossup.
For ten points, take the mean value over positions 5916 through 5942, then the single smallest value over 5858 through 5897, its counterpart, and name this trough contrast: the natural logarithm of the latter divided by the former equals -0.30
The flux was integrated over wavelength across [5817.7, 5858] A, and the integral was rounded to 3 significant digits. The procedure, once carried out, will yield 681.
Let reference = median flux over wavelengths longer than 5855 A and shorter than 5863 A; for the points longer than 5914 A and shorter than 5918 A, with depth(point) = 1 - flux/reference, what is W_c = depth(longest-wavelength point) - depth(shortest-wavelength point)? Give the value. -0.073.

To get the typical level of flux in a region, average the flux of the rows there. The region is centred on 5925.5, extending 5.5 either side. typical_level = 16.6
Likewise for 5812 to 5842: 17.0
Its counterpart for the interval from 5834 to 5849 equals 17.0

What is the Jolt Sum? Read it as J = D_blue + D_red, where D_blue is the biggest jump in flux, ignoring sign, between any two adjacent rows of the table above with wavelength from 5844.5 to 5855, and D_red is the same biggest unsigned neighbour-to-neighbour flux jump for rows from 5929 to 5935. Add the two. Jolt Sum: 1.9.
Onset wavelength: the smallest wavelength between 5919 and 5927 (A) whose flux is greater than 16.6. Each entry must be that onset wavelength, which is 5921.04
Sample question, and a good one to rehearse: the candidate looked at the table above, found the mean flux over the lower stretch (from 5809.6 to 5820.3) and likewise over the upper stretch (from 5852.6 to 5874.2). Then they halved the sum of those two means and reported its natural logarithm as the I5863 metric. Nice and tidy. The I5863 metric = 2.83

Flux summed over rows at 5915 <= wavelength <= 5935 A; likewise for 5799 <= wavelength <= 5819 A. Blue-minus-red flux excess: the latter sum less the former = 13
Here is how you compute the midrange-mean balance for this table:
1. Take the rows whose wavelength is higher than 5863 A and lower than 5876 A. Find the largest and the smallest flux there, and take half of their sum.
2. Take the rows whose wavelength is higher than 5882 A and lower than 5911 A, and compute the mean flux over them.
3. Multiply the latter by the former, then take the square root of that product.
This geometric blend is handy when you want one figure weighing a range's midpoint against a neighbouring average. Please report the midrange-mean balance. 15.7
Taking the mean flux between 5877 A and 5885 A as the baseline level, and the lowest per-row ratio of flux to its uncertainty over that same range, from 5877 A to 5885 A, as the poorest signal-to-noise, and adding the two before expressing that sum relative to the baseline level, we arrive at 2.31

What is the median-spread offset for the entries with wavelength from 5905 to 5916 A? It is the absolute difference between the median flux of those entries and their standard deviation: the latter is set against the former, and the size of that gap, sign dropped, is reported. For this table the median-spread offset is 14.7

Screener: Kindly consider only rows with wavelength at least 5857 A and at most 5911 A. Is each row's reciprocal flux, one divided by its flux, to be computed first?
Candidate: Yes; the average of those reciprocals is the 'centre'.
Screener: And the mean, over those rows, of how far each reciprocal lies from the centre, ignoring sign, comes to 0.0056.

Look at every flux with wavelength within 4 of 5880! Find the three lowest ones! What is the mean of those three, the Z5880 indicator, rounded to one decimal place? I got 16.0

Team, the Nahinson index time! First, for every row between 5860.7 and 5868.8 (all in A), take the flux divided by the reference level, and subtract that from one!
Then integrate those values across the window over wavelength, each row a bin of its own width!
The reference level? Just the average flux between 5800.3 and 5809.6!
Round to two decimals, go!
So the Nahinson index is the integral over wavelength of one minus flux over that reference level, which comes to 0.13 A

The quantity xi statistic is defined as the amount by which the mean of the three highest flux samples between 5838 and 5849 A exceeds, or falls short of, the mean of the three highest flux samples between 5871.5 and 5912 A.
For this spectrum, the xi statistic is 0.65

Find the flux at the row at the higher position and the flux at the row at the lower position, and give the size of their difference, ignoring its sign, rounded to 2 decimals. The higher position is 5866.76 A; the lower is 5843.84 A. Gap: 0.11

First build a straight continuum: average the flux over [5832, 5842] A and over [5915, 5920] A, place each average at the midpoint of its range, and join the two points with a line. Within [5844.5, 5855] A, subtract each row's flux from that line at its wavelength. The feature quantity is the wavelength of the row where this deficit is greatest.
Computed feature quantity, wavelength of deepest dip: 5853.27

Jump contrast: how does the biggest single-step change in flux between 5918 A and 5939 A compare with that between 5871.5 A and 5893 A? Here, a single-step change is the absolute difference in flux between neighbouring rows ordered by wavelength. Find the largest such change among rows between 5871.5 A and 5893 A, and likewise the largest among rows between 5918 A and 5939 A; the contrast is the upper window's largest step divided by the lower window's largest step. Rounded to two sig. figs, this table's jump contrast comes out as 0.82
